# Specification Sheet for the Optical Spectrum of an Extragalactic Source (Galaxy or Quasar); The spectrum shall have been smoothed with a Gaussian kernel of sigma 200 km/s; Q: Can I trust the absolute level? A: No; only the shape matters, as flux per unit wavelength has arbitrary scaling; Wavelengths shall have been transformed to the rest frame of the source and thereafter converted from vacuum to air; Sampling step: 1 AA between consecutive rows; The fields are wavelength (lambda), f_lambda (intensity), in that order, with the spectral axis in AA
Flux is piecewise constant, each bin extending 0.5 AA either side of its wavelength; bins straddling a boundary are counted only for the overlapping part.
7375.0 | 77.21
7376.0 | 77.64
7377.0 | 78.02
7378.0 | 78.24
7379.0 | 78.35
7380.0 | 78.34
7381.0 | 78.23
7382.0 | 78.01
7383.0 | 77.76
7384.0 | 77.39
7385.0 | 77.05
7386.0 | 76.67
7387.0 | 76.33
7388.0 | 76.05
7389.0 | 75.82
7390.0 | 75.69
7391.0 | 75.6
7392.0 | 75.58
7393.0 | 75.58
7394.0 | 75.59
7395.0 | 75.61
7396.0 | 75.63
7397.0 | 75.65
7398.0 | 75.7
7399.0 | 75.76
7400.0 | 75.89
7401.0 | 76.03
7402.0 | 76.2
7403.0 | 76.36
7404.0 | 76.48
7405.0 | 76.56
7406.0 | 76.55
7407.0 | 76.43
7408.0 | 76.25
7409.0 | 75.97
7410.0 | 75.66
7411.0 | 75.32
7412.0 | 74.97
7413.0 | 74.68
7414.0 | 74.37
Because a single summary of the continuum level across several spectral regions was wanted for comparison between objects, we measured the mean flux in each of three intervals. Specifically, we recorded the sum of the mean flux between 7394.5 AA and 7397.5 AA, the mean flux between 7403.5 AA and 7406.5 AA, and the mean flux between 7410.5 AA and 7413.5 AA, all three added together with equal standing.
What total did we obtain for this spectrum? 227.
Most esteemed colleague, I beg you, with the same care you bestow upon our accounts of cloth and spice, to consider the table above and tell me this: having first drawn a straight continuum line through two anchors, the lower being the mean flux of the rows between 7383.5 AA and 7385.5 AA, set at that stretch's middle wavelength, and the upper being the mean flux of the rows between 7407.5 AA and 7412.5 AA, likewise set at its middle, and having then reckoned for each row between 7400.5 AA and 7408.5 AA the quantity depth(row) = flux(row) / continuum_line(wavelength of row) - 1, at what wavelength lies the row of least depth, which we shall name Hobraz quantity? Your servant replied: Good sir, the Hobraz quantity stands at 7401.0 AA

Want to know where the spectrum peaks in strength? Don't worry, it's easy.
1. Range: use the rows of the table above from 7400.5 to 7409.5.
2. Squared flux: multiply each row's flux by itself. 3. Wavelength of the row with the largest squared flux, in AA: 7405.0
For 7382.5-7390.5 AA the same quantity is 7383.0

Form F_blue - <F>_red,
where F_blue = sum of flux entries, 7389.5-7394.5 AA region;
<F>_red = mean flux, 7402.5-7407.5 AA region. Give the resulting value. 302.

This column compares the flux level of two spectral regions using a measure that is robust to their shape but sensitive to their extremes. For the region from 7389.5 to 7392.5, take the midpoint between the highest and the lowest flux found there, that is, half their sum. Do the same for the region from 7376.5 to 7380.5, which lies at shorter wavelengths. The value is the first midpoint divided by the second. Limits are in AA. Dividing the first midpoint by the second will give 0.97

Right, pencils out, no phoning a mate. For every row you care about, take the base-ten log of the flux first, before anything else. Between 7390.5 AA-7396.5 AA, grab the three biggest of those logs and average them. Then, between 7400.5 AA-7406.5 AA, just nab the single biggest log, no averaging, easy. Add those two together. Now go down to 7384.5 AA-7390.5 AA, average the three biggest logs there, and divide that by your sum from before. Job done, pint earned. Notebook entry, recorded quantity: 0.501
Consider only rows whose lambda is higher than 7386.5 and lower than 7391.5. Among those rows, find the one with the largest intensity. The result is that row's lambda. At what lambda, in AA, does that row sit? 7387.0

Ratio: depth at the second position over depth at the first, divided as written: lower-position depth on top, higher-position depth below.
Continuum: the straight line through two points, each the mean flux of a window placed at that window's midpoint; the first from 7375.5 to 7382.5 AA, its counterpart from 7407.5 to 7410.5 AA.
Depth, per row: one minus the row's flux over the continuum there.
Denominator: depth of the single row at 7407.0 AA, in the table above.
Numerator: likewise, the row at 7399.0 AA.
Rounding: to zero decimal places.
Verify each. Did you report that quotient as -3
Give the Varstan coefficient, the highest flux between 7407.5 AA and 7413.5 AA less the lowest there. 1.6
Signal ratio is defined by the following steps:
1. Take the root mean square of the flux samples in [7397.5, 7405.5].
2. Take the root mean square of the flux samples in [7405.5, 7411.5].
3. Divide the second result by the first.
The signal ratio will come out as 1.00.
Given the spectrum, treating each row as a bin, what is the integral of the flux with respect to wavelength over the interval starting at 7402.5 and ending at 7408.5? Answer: 459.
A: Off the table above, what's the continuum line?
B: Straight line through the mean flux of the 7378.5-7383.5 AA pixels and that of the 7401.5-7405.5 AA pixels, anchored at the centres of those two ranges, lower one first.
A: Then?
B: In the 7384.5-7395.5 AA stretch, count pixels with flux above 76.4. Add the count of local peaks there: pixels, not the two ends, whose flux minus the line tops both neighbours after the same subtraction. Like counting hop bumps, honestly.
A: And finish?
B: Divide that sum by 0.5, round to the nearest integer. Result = 4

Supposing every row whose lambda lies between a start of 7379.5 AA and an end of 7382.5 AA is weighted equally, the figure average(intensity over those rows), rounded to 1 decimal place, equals 78.2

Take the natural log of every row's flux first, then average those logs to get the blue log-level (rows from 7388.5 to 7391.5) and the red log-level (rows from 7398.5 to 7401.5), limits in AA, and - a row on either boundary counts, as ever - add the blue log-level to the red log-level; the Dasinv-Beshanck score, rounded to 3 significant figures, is 8.66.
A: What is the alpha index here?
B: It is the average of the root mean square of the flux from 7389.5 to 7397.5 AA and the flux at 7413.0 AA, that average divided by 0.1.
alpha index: 751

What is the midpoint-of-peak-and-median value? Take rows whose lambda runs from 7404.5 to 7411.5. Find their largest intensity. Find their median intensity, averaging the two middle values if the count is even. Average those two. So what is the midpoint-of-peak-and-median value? 76.4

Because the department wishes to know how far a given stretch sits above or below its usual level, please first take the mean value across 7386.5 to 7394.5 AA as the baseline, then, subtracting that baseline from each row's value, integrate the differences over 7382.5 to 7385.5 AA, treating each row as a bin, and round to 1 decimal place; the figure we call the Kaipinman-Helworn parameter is 4.9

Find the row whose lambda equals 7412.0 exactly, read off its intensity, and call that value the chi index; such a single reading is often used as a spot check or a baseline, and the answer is 74.97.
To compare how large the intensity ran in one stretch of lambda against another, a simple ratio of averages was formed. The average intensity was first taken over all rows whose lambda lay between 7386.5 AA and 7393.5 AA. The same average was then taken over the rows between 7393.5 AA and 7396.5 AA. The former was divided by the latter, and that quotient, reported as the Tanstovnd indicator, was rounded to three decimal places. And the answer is 1.003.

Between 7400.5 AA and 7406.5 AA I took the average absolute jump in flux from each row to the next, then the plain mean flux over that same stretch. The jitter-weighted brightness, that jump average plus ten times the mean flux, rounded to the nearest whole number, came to 764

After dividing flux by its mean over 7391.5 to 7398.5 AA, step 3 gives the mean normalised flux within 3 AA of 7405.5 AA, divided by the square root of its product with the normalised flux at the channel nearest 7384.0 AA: 0.99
